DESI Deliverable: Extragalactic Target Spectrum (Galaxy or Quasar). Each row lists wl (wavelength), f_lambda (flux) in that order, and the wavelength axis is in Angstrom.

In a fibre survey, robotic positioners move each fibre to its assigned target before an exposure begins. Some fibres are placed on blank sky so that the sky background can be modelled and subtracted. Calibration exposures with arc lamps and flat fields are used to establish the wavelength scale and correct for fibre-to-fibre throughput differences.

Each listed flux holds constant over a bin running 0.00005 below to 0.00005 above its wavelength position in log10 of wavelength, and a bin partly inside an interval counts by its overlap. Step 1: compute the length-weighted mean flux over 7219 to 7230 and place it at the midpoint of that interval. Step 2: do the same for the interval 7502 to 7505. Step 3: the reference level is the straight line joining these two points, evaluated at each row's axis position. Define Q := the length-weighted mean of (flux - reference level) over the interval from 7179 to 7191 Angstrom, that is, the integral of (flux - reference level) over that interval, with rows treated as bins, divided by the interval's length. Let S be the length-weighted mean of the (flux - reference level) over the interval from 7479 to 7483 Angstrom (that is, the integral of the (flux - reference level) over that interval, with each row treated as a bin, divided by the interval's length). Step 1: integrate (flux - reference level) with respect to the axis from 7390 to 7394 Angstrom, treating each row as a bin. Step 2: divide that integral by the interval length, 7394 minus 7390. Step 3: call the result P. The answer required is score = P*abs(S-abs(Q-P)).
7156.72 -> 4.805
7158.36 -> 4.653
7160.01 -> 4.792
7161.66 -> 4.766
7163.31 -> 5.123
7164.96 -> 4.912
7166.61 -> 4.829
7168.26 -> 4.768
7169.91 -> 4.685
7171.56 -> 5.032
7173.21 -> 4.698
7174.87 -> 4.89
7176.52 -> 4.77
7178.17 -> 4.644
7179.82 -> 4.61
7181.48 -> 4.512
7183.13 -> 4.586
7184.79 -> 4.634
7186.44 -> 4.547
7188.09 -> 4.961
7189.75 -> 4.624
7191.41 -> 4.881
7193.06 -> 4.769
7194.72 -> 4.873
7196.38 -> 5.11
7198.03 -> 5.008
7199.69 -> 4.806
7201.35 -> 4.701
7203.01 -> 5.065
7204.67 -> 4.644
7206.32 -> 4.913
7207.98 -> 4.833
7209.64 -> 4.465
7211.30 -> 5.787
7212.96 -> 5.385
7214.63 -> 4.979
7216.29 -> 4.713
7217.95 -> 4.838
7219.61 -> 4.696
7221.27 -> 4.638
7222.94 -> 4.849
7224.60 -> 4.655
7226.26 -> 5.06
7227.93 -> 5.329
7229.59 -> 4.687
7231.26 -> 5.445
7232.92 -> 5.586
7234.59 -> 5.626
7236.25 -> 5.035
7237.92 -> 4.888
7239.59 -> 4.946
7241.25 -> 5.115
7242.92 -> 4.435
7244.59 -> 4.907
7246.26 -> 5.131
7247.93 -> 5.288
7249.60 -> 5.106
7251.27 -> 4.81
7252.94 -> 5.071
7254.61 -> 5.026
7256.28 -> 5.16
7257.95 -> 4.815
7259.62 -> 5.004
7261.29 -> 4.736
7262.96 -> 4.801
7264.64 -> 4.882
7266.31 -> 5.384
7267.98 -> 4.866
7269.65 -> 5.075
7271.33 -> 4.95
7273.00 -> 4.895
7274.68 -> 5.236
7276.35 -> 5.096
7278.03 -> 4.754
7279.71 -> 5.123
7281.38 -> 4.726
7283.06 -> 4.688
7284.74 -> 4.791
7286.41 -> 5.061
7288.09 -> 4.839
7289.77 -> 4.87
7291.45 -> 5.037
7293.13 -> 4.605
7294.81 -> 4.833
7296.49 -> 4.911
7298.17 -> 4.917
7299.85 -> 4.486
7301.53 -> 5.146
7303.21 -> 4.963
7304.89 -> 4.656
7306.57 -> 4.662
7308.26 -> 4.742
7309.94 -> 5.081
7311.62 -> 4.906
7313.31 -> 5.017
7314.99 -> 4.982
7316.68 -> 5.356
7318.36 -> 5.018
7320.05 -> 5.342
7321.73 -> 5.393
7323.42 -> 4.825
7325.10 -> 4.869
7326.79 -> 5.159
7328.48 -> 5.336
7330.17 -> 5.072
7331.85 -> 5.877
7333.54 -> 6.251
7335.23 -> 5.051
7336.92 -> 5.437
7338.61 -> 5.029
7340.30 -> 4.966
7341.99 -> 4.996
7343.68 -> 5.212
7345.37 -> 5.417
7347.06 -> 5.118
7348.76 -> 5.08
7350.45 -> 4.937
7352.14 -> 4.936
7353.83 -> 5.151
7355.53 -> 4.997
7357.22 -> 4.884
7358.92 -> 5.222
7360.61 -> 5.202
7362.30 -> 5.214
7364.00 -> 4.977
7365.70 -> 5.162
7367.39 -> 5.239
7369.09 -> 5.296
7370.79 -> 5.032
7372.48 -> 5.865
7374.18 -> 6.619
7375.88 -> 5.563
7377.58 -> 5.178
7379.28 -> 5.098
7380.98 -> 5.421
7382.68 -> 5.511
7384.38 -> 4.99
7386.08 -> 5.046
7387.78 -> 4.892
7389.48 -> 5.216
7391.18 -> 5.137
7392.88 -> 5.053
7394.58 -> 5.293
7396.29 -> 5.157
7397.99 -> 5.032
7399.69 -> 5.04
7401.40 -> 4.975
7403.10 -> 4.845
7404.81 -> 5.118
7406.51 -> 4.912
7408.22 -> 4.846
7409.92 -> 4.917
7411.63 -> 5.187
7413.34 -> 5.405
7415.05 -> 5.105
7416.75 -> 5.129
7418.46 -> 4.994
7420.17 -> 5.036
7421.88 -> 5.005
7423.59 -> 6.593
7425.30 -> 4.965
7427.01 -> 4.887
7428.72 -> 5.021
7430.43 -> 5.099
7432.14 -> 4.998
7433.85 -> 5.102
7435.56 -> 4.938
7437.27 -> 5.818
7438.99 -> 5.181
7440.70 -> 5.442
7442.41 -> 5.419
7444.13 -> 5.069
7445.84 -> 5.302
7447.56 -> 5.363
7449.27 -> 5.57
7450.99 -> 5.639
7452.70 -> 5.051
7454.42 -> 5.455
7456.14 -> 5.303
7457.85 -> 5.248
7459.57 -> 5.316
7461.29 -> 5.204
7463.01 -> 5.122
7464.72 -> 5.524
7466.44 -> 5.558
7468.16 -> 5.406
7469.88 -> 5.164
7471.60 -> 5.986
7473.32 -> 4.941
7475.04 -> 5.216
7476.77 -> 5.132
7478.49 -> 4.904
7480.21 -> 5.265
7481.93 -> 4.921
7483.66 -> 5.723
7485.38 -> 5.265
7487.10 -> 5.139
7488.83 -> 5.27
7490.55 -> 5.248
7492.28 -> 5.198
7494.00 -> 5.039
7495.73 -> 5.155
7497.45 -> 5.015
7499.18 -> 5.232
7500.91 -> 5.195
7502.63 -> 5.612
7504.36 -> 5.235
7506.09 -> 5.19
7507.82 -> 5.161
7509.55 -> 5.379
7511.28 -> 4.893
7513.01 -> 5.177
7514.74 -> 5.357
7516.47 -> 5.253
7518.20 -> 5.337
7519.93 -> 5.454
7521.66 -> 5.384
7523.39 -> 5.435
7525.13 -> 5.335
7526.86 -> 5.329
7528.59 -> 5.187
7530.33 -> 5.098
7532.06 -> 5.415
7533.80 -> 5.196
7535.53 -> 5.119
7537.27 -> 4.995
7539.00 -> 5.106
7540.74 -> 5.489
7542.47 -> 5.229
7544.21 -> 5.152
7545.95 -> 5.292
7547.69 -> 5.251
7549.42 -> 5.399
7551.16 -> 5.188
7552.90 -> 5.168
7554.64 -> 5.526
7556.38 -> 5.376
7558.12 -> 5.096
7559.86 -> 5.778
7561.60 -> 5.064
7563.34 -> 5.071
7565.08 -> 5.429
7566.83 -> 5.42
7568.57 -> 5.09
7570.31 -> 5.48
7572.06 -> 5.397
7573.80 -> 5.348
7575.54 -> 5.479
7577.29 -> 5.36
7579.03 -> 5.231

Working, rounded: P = -0.07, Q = -0.13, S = -0.3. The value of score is -0.02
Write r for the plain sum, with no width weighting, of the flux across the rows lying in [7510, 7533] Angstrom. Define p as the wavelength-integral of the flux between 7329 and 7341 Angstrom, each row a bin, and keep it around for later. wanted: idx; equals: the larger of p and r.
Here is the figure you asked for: 69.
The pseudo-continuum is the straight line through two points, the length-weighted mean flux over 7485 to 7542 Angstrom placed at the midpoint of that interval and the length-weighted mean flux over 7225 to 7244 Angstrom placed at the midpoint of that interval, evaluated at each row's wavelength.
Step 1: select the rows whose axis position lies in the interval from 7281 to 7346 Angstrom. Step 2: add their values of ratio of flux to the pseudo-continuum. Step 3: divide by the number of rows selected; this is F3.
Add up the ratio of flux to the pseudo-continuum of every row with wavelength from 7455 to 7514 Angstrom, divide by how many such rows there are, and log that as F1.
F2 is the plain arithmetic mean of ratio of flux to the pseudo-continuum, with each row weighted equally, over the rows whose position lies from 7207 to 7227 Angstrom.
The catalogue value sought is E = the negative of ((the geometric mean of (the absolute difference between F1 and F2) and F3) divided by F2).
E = -0.20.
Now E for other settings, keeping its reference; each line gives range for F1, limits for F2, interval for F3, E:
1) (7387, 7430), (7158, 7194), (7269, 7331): -0.22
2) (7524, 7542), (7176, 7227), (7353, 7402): -0.22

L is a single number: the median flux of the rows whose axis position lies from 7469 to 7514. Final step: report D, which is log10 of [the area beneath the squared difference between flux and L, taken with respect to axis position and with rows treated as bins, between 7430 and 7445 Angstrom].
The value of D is 0.0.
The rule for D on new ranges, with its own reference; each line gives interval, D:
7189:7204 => 0.3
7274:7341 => 1.0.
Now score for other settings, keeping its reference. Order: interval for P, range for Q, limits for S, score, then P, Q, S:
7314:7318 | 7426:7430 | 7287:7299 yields 0.06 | 0.11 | -0.30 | -0.1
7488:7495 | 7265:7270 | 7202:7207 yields -0.06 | -0.21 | 0.15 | 0.1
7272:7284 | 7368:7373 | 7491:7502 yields -0.02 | -0.03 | 0.21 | -0.3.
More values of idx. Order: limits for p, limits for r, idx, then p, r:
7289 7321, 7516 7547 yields 158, 158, 95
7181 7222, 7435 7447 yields 199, 199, 37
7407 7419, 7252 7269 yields 61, 61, 50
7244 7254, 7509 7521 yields 51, 51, 37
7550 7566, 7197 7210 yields 85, 85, 38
